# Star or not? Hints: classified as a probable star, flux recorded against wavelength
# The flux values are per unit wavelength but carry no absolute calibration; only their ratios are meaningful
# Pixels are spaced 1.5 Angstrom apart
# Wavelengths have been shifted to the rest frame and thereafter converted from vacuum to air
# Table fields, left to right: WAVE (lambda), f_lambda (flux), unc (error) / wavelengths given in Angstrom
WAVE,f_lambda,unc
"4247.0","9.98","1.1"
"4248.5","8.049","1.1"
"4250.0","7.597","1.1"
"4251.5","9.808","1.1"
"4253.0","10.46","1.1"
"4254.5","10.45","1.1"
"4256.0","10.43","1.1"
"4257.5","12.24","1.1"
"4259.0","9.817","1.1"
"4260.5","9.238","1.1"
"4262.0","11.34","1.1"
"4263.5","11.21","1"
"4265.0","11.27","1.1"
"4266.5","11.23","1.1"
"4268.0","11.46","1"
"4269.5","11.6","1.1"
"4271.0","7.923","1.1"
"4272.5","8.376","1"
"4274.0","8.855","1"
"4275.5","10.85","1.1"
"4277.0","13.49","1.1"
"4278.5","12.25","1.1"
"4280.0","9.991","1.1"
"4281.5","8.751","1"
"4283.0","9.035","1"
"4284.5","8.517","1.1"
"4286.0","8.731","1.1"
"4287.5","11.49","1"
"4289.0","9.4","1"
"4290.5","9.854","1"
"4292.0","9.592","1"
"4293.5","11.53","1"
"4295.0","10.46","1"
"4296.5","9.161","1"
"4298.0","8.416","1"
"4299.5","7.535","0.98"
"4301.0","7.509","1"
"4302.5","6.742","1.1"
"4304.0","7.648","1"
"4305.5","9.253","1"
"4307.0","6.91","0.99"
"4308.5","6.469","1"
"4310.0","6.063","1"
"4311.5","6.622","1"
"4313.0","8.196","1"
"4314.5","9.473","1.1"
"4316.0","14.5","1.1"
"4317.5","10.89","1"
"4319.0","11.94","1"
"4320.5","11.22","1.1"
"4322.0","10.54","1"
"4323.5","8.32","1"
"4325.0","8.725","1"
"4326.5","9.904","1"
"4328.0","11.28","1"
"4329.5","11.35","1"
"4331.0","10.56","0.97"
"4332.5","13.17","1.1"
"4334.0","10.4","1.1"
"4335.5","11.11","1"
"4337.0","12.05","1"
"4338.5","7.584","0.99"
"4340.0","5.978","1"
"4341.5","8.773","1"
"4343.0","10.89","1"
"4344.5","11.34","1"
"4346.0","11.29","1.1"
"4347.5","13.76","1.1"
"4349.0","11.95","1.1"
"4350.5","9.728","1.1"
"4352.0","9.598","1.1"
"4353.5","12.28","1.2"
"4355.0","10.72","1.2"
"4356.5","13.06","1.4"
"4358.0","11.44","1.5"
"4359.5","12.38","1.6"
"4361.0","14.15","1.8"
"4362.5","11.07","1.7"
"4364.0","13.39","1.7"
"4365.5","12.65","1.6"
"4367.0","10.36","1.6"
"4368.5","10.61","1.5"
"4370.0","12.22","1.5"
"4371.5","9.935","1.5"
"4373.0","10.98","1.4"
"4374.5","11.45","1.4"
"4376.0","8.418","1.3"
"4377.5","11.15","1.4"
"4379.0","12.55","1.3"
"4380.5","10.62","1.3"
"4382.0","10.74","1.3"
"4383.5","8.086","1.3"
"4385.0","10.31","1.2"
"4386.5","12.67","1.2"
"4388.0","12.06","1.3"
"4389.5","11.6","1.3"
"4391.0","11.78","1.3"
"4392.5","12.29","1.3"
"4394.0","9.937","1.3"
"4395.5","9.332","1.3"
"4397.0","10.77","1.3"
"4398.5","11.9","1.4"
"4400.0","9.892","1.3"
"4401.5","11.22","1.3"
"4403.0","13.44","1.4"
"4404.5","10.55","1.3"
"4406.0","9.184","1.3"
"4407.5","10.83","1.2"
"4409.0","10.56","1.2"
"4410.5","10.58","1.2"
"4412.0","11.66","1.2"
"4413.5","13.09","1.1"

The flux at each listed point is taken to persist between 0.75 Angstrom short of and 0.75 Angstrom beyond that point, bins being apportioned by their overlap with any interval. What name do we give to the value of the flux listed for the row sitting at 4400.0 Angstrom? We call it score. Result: 9.892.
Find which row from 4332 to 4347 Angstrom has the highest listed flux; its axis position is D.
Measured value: 4332.5 Angstrom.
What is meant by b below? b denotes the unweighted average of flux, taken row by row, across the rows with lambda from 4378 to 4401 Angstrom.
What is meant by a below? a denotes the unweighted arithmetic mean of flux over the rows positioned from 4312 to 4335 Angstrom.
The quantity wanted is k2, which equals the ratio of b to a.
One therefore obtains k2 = 1.03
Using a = 10.7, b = 11.0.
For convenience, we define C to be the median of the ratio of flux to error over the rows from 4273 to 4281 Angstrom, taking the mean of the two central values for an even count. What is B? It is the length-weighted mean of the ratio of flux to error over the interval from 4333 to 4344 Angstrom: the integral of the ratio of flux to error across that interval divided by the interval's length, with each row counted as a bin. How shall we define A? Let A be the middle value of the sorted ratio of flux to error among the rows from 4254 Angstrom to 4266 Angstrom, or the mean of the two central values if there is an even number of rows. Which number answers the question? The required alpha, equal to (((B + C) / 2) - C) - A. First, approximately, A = 9.9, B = 9.5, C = 9.9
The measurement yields -10.0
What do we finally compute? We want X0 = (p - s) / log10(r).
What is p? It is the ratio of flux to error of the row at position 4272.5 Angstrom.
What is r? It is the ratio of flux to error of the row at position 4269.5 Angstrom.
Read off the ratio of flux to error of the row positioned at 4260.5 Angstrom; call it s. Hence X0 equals 0.0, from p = 8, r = 11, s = 8.4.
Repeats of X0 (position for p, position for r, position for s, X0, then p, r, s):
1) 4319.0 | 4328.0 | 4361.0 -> 3.9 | 12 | 11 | 7.9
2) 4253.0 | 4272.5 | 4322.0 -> -1.1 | 10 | 8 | 10.5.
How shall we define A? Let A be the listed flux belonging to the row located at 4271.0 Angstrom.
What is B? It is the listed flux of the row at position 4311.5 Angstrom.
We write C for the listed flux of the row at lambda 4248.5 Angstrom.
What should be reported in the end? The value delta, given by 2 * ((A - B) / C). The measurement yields 0.3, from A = 7.923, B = 6.622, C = 8.049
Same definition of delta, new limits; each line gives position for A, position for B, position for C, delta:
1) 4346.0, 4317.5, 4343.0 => 0.1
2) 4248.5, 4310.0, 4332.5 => 0.3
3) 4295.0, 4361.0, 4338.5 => -1.0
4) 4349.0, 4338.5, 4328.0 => 0.8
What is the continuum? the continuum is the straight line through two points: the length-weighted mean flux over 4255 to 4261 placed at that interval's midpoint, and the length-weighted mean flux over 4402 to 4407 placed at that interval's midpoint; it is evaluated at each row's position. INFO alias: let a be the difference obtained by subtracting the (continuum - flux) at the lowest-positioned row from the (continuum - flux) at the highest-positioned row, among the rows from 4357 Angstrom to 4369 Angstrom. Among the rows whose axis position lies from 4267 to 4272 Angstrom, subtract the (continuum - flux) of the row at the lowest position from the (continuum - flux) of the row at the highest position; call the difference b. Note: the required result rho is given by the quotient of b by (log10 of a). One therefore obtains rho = -59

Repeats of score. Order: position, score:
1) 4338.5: 7.584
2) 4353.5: 12.28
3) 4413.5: 13.09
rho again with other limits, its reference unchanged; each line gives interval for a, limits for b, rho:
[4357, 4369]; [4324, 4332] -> 30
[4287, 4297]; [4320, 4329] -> 0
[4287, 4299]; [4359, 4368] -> 4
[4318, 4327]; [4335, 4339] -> 11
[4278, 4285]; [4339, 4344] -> -9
